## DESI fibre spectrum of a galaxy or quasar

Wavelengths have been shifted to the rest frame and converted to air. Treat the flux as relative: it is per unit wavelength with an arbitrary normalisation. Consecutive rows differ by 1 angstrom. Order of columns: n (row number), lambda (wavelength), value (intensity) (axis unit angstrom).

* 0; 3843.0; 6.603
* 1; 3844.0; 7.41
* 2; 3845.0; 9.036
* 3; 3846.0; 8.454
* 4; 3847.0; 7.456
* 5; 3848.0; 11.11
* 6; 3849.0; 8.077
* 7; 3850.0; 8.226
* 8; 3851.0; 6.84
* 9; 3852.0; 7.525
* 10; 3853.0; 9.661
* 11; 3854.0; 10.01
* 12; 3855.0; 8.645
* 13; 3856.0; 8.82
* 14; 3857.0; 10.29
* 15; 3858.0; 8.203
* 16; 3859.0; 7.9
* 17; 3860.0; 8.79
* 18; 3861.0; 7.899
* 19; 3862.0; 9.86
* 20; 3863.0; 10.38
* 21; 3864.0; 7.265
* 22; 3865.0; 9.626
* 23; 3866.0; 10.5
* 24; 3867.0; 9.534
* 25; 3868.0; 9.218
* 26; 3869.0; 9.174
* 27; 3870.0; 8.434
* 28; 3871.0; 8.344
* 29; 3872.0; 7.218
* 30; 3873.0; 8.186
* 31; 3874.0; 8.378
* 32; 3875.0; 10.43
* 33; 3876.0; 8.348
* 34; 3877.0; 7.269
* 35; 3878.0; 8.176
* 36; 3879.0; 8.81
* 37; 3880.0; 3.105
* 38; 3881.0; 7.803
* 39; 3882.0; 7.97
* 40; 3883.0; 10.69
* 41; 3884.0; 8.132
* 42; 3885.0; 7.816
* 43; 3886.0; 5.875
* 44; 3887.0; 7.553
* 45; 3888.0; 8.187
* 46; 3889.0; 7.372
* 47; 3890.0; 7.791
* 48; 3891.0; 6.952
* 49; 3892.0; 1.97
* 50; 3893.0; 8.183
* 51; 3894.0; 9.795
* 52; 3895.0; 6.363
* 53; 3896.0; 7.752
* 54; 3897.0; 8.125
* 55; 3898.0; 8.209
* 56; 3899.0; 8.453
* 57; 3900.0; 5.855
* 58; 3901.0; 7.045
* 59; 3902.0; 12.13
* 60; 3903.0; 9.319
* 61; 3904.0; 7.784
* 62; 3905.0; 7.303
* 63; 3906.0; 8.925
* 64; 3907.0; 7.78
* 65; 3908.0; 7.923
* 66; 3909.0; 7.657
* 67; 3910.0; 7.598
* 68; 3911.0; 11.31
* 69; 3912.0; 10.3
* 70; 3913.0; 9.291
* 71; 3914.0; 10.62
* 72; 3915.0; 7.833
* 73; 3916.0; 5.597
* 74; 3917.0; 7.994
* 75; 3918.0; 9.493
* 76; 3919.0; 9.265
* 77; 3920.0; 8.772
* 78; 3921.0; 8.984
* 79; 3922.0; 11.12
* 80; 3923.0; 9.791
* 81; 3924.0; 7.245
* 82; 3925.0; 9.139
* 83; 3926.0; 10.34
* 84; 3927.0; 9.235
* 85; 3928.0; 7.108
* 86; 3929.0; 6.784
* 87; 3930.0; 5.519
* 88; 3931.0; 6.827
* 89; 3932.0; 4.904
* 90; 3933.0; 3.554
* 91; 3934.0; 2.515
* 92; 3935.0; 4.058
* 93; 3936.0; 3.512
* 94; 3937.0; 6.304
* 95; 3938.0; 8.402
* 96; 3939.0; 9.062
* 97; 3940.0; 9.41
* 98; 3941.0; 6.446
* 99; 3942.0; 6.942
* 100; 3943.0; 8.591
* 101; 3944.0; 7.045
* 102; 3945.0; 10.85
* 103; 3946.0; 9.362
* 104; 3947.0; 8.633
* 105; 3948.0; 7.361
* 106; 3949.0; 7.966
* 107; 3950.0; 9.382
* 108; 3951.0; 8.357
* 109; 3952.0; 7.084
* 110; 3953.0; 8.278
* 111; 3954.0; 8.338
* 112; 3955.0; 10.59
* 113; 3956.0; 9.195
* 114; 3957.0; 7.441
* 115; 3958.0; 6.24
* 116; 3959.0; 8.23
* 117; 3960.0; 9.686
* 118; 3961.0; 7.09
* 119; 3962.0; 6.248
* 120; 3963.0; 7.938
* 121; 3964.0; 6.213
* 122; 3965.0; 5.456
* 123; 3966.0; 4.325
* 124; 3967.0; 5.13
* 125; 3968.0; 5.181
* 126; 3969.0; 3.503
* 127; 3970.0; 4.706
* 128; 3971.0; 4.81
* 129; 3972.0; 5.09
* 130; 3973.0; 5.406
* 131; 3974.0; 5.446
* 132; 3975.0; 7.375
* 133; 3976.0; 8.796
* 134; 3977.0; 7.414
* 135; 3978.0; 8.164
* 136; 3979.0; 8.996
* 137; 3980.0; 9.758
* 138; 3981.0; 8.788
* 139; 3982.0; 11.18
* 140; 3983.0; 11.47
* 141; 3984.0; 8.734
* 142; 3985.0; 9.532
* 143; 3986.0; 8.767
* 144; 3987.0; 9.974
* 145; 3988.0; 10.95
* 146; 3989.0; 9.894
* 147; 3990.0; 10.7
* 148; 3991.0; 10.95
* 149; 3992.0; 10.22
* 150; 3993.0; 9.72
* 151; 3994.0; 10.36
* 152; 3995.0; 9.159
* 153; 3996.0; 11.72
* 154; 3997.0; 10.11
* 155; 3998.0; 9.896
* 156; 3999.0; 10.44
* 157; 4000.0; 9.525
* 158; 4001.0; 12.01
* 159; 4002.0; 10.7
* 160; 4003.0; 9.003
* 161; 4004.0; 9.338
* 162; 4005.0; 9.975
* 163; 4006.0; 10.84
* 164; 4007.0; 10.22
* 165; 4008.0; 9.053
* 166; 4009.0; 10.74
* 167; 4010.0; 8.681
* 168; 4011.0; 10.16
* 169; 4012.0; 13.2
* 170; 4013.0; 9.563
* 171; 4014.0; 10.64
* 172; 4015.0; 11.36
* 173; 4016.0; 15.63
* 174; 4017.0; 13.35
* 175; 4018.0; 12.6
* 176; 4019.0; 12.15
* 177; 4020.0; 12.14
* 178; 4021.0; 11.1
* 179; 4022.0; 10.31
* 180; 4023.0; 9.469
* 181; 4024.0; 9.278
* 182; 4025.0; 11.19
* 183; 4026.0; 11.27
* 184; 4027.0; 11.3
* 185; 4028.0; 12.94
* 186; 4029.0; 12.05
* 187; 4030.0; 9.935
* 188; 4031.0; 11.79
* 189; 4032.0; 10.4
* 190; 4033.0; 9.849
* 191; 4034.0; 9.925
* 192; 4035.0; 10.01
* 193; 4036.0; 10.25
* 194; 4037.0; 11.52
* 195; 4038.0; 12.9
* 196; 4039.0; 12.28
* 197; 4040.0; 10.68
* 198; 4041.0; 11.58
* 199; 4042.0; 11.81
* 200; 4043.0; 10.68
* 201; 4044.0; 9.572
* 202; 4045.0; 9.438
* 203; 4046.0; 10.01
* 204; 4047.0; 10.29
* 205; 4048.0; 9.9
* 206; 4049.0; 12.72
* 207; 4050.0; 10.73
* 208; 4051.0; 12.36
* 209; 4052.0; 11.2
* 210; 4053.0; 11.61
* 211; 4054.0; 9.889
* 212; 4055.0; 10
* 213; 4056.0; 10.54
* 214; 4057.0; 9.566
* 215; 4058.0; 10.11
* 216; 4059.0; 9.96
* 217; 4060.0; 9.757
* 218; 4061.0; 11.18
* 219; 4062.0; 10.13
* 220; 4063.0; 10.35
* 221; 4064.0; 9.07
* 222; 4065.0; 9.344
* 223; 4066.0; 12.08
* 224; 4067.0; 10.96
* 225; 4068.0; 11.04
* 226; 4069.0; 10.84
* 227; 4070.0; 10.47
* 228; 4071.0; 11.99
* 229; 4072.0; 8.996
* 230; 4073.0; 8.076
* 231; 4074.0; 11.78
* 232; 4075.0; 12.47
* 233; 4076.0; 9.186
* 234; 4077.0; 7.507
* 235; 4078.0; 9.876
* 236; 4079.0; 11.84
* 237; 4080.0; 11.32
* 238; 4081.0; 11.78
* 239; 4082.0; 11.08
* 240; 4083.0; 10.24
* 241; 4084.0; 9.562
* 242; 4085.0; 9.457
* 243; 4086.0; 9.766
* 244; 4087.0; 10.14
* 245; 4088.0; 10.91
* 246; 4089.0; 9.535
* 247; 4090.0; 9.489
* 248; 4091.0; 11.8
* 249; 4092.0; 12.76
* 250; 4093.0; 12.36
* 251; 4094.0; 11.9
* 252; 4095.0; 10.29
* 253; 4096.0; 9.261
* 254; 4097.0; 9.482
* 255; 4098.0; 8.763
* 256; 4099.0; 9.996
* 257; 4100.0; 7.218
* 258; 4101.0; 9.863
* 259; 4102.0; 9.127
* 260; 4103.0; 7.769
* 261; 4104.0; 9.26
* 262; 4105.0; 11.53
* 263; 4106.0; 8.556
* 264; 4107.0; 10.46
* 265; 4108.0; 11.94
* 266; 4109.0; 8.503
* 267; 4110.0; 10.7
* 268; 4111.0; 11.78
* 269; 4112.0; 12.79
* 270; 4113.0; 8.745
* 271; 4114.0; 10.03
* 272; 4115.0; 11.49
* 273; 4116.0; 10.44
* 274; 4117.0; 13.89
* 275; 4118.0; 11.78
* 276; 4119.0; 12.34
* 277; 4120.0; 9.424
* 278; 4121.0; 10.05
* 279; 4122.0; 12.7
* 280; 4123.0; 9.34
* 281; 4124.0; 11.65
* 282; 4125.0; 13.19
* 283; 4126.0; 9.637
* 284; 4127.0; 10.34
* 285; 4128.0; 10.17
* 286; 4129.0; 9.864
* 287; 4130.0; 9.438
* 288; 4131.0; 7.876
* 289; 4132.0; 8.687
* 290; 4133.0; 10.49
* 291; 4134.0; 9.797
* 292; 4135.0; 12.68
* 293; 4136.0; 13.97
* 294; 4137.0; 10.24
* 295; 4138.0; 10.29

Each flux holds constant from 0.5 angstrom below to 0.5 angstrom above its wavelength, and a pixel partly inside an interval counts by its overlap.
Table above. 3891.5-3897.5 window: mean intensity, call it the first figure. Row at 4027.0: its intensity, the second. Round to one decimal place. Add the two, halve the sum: 9.2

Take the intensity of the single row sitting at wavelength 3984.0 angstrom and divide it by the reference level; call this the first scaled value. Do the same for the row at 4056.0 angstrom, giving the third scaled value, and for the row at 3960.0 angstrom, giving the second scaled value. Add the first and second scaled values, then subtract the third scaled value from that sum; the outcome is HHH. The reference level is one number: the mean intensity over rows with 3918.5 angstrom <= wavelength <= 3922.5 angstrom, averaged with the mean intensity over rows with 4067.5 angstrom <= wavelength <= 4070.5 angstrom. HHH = 0.78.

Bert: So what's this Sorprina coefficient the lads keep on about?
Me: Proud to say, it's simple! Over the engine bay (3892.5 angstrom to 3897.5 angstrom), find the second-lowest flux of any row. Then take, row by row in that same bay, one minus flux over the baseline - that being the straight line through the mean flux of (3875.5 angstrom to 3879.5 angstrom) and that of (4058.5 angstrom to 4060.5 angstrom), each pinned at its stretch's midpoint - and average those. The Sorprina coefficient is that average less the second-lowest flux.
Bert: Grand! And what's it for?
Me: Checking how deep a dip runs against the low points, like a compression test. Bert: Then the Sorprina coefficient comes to -7.7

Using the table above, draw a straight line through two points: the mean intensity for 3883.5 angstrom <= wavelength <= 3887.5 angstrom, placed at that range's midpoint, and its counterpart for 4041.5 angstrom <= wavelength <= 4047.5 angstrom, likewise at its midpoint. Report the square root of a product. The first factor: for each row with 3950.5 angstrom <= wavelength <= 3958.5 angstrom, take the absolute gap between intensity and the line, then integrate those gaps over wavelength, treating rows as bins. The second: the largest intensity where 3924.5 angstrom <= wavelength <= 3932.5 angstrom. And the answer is 9.4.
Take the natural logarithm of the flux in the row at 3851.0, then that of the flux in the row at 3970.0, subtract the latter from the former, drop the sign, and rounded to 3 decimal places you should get 0.374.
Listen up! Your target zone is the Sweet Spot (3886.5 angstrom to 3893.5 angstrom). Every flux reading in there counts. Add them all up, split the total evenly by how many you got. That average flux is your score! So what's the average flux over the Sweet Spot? 6.9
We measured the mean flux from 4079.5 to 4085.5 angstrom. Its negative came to -10.6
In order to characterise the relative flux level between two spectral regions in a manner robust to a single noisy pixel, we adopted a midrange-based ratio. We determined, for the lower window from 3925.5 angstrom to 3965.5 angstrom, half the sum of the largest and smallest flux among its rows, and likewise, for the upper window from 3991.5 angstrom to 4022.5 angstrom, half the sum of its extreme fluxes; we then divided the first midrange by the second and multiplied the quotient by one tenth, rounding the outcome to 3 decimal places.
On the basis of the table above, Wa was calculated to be 0.055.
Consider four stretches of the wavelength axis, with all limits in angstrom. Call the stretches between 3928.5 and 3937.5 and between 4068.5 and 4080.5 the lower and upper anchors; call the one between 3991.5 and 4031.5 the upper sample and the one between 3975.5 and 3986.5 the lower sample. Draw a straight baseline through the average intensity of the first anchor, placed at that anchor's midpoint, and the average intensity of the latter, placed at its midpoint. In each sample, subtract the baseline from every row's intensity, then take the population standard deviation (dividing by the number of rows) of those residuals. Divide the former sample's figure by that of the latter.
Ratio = 1.2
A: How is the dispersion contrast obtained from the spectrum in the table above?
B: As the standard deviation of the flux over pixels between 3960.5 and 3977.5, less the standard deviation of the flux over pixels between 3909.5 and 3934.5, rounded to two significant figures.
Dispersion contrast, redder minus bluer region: -0.89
